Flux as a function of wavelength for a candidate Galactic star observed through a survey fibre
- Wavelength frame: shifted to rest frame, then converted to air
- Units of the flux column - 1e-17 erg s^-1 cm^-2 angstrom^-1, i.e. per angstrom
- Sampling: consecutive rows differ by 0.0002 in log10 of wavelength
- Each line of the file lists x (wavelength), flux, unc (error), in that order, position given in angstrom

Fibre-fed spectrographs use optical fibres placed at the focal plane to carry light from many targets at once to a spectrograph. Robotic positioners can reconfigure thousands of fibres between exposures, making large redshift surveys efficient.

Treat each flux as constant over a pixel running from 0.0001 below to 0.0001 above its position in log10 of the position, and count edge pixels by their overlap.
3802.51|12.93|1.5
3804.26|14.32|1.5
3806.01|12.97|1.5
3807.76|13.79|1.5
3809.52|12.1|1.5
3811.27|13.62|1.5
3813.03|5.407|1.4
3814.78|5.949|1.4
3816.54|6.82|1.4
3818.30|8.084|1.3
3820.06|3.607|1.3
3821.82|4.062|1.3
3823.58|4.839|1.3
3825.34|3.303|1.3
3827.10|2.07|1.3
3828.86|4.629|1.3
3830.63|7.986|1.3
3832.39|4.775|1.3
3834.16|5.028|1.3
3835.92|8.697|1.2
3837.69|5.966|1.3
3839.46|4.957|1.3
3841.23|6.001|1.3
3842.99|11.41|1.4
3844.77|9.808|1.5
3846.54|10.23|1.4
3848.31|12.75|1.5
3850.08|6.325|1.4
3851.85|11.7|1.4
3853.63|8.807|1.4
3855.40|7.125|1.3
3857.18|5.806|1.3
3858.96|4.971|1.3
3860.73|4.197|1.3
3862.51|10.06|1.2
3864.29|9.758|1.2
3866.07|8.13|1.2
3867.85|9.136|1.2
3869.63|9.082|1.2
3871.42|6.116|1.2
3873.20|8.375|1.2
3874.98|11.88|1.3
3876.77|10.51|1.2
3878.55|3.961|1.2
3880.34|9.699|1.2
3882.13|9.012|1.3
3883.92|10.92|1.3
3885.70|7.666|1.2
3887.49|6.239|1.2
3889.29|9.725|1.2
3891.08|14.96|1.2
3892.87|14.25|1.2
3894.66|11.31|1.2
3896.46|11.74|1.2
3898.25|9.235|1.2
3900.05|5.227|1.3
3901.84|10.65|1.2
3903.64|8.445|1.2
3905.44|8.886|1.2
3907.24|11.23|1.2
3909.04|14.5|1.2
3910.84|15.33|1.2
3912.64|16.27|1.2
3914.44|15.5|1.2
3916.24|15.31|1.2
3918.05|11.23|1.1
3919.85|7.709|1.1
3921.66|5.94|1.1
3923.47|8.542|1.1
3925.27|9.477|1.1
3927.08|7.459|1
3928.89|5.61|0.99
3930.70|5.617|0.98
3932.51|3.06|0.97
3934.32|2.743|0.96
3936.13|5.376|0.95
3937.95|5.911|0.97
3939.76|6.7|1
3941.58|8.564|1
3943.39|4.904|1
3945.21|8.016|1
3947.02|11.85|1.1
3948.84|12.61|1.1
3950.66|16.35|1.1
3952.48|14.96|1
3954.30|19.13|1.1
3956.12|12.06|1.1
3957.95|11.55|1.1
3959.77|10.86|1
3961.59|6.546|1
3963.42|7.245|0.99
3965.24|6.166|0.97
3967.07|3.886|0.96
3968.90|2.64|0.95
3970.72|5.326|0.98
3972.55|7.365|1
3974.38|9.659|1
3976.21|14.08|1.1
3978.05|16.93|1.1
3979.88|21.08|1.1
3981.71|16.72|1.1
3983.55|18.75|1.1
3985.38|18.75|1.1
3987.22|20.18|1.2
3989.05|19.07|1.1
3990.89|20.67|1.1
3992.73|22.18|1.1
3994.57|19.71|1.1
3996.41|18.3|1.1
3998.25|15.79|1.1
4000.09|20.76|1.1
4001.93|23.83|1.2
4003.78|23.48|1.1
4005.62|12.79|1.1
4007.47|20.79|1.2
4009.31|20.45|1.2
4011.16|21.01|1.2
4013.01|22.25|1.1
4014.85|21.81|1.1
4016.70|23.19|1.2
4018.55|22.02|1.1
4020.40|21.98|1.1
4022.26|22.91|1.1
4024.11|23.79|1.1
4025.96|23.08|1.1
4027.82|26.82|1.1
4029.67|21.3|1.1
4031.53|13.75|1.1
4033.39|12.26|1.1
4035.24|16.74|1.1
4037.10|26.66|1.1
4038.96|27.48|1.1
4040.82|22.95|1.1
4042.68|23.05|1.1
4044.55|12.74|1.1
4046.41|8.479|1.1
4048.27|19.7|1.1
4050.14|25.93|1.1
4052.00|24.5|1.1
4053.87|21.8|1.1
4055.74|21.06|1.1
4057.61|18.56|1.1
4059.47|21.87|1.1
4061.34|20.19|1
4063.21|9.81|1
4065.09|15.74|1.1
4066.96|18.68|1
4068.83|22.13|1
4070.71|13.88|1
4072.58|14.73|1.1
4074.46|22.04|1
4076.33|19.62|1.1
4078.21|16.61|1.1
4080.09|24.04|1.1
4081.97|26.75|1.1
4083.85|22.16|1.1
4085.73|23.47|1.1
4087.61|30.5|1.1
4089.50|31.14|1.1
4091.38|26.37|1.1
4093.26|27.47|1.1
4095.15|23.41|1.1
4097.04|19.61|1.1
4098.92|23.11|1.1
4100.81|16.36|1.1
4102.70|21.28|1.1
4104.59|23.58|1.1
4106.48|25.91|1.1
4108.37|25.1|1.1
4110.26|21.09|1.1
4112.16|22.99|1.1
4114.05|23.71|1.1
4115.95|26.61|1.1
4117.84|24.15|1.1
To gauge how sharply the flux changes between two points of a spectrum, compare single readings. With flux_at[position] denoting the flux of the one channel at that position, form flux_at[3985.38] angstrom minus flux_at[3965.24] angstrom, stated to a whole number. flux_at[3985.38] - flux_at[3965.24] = 13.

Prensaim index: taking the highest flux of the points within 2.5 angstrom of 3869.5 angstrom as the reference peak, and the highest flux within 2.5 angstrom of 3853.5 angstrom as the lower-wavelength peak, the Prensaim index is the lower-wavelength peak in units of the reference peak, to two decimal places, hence 1.28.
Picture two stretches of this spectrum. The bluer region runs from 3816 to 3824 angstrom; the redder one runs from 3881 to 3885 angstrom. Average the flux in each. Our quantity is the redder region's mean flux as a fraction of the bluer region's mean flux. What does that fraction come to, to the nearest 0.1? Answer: 1.8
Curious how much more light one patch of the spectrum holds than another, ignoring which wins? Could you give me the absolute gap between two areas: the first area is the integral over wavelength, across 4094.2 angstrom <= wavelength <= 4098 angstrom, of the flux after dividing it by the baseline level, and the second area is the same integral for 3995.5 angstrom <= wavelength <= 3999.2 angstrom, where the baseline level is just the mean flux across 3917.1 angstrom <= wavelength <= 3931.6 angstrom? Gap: 2.4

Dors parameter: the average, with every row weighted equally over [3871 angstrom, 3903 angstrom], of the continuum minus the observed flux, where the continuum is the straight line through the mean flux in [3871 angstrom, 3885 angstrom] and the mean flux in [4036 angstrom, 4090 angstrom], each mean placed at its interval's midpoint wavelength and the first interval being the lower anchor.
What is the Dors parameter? -0.1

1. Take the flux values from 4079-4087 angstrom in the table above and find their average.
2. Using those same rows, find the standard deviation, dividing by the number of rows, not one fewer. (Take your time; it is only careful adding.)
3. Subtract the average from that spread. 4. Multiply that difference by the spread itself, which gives -38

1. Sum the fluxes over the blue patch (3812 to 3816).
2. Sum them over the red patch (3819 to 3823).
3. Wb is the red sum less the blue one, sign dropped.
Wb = 4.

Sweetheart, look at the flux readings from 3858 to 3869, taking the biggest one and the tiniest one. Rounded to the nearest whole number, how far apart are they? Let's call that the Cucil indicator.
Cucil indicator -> 6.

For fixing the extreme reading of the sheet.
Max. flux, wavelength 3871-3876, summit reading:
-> 11.88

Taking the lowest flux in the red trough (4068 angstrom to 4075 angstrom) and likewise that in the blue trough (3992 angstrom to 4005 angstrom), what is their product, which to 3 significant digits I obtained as 219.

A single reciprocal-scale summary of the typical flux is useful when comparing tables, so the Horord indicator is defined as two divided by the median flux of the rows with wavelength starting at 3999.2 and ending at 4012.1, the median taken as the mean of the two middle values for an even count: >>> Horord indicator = 0.10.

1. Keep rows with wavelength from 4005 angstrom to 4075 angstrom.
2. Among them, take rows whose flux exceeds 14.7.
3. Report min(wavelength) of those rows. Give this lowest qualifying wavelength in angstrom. 4007.47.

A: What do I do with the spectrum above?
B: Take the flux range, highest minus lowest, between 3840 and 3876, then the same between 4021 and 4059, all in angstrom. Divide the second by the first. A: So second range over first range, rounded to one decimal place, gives 2.2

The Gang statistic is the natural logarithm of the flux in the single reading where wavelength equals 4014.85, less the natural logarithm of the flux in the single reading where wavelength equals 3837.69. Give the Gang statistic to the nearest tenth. 1.3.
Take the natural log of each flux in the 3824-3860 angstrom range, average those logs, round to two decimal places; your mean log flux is 1.87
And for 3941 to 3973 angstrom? 2.13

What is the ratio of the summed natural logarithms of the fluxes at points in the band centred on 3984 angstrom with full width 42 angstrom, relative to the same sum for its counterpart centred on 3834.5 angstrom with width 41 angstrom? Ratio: 1.41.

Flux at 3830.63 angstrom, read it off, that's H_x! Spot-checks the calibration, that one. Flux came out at 7.986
